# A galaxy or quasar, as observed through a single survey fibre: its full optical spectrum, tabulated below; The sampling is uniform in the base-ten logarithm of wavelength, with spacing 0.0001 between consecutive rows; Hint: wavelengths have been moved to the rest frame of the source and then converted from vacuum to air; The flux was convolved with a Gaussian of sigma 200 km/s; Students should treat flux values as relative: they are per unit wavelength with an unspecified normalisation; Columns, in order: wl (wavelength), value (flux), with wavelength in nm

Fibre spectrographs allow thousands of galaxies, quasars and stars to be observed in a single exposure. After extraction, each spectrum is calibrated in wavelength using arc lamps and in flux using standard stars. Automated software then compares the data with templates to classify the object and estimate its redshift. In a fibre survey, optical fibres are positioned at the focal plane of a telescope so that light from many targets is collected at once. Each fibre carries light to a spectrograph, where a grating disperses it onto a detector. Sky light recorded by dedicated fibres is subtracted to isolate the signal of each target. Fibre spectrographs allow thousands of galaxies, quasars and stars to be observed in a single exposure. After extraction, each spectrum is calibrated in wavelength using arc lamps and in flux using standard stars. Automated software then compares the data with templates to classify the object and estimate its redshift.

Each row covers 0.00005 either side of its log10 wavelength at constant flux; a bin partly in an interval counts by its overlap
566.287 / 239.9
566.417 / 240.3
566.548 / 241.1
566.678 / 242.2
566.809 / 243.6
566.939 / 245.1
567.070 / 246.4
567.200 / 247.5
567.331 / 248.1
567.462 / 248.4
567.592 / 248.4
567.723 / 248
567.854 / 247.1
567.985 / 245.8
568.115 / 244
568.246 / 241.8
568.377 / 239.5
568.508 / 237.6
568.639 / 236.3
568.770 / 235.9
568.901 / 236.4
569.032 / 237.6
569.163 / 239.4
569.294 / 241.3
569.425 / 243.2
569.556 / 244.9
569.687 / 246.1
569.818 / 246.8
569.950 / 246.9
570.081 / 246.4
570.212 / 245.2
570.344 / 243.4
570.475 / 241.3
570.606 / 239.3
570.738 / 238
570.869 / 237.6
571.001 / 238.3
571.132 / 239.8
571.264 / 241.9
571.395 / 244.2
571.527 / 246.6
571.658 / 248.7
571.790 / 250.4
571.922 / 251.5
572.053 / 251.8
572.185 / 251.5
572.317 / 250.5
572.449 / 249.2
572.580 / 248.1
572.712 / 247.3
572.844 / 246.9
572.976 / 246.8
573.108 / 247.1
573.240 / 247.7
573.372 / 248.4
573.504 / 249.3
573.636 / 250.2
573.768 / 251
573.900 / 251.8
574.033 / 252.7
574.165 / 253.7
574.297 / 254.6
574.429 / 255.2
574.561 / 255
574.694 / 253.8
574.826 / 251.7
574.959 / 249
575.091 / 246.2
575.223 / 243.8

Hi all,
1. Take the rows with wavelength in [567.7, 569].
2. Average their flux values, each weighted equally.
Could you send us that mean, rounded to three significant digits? 241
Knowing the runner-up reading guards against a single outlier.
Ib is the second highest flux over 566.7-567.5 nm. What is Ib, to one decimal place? 248.1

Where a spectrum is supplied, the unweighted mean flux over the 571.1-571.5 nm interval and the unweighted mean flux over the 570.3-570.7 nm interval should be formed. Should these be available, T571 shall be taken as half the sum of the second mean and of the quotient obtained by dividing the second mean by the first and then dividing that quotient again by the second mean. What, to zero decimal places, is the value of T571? 121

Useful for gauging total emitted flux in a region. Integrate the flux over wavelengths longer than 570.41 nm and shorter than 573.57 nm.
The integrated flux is 777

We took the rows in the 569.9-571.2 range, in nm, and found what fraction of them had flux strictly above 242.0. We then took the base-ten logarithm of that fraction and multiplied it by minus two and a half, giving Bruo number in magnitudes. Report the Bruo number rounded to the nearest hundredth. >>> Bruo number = 0.99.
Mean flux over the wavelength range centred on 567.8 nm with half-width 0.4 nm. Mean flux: 247.0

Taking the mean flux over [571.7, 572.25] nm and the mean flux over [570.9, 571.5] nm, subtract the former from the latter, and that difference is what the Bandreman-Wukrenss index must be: -10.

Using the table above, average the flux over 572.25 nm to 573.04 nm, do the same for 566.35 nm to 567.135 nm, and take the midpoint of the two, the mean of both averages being 246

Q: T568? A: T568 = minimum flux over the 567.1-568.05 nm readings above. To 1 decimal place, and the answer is 245.8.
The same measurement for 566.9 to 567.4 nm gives 245.1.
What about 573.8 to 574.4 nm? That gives 251.8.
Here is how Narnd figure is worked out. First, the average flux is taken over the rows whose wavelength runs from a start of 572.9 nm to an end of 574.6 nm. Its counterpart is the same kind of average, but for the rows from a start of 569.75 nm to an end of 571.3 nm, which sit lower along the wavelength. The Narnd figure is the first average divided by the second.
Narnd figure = 1.037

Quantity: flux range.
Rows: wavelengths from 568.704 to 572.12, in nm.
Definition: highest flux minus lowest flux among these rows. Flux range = 16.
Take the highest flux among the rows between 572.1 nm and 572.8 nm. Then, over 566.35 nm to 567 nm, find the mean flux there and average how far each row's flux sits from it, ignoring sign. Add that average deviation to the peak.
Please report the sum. 253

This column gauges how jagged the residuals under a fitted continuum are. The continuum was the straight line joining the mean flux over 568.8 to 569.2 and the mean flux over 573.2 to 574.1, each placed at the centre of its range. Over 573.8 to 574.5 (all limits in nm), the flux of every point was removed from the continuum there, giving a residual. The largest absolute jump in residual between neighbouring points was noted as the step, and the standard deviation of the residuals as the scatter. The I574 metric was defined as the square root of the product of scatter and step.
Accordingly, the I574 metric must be 0.7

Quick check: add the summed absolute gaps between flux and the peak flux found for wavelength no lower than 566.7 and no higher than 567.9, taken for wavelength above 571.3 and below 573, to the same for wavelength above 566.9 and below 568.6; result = 67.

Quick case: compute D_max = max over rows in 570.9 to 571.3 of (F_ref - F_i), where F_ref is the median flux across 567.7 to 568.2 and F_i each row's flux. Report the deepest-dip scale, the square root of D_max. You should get 2.9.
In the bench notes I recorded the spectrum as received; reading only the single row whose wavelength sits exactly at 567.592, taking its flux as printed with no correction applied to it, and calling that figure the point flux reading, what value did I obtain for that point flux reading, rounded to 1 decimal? 248.4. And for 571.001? 238.3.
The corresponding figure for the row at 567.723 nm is 248.0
